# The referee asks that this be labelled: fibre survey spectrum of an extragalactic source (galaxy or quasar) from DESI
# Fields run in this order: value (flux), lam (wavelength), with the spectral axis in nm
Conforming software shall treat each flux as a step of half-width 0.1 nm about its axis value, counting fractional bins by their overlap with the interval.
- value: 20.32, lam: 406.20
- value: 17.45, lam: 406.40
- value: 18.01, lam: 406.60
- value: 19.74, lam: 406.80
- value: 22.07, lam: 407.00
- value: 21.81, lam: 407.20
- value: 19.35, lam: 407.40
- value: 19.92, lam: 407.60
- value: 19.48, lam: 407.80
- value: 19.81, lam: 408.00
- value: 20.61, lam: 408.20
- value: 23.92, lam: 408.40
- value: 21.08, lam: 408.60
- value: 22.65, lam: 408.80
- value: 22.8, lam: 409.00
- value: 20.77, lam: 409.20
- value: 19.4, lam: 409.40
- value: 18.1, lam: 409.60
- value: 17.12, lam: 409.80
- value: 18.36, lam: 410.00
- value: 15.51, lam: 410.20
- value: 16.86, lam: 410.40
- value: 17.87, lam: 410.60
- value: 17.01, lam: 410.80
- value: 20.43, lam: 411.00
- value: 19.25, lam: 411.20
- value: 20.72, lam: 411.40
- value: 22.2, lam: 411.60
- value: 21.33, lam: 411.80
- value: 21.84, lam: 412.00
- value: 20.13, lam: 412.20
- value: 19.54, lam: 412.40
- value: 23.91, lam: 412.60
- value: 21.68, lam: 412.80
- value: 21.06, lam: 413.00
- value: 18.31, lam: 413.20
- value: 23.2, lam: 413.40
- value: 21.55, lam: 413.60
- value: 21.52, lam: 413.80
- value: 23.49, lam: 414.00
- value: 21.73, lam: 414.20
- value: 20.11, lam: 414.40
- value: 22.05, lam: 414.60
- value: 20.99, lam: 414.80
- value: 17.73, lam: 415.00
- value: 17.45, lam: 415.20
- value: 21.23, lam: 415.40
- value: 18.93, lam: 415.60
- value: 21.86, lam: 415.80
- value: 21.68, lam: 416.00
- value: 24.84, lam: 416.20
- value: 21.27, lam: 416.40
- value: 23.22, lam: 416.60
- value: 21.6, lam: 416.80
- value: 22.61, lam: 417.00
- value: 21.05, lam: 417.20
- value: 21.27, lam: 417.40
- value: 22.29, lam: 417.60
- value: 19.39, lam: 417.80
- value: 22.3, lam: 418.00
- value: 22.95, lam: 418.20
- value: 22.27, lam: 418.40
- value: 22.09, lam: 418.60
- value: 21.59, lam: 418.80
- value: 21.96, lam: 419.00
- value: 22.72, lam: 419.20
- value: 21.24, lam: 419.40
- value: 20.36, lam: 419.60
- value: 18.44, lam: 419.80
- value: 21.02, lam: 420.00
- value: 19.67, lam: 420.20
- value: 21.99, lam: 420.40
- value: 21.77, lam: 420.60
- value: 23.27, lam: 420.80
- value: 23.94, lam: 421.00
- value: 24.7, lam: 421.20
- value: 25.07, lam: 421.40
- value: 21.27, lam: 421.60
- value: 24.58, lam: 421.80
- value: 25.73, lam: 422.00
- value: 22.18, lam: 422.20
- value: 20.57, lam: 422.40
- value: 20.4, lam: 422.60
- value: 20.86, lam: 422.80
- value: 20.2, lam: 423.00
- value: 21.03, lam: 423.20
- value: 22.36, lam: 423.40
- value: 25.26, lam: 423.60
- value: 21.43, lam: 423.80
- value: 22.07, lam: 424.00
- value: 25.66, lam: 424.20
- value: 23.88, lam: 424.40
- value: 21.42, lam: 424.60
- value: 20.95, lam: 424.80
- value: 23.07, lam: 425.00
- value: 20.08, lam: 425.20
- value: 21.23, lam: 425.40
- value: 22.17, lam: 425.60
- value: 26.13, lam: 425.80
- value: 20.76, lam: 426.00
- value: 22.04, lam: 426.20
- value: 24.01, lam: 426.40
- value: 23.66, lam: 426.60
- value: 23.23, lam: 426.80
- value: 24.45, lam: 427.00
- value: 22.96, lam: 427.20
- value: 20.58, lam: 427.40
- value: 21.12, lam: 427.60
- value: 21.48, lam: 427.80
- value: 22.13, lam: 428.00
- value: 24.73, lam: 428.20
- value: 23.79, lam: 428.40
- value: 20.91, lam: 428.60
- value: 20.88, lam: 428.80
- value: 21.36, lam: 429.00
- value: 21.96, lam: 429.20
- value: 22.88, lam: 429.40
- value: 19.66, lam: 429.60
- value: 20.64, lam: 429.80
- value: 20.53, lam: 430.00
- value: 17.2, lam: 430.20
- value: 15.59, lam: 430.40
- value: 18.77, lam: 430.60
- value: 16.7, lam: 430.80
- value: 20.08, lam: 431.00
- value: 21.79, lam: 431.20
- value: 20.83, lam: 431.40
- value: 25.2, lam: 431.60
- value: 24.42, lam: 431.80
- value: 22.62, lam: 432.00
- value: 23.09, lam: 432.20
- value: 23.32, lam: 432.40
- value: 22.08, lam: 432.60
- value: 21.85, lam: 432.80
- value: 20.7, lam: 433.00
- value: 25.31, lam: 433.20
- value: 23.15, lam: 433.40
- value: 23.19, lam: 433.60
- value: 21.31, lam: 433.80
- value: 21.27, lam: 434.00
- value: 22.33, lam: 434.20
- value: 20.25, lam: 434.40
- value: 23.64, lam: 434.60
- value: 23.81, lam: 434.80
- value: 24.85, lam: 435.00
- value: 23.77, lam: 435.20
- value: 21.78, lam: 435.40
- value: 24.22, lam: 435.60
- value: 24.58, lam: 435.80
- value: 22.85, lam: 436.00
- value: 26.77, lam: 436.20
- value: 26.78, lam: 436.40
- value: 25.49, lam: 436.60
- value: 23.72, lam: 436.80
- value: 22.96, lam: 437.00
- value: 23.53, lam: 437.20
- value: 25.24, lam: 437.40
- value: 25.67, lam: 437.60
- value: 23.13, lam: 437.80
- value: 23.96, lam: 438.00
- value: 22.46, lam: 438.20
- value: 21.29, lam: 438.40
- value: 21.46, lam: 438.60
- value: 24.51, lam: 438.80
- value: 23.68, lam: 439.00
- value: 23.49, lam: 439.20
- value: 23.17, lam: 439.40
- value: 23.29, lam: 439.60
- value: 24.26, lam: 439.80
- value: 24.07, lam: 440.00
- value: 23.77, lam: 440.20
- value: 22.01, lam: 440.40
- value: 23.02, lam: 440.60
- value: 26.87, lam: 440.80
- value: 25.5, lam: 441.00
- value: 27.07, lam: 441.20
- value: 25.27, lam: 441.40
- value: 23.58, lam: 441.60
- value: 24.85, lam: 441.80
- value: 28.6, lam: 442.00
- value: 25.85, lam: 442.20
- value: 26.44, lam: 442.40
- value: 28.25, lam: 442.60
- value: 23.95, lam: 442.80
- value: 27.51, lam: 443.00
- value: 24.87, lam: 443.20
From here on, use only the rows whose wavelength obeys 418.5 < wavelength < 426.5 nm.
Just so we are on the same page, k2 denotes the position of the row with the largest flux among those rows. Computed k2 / 425.80 nm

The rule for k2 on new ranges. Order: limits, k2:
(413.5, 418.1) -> 416.20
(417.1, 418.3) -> 418.20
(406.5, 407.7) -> 407.00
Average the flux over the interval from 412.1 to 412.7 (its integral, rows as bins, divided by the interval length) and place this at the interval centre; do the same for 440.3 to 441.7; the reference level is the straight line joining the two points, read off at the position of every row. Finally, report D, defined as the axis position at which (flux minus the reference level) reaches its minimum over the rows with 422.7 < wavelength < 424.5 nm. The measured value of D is 423.00 nm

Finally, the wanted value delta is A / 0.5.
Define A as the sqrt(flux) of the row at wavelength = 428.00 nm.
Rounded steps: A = 4.70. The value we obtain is 9.4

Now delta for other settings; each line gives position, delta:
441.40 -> 10.1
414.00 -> 9.7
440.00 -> 9.8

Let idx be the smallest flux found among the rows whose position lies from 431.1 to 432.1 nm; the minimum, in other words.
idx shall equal 20.83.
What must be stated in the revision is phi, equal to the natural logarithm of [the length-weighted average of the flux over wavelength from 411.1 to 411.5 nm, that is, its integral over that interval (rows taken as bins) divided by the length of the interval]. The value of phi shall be 2.99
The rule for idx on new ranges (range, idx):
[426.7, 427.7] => 20.58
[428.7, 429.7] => 19.66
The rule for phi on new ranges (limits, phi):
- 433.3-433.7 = 3.14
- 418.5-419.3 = 3.10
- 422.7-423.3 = 3.03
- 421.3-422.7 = 3.13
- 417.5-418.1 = 3.06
